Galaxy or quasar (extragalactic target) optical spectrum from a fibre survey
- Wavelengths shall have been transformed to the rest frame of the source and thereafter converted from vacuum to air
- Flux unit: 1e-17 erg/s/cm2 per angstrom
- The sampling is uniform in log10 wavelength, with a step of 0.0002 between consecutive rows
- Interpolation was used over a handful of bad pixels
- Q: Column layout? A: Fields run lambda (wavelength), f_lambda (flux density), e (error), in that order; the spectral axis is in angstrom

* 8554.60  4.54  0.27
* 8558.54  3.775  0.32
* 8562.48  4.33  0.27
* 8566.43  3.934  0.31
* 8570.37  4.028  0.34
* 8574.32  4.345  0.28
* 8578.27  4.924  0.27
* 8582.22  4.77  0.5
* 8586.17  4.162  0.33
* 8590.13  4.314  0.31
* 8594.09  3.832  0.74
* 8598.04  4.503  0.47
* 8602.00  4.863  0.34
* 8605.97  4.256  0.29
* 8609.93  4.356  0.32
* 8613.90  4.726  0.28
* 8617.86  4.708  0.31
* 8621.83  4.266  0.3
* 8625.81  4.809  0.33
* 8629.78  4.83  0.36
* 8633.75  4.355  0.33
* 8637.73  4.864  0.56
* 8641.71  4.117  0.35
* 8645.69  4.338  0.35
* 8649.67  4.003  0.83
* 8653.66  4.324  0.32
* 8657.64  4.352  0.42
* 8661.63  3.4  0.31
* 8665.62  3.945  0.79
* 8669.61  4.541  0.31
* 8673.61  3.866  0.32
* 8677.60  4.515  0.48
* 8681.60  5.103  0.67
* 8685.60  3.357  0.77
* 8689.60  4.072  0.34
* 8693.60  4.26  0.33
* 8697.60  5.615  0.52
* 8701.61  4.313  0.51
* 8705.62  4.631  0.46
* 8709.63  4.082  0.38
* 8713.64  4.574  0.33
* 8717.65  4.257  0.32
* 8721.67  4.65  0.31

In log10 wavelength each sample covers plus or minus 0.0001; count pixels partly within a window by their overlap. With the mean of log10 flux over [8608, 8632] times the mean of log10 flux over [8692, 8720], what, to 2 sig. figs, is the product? 0.43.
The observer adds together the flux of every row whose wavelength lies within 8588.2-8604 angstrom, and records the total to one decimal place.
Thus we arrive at 17.5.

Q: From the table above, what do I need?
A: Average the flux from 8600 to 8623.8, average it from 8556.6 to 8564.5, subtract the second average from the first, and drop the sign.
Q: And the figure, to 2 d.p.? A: 0.48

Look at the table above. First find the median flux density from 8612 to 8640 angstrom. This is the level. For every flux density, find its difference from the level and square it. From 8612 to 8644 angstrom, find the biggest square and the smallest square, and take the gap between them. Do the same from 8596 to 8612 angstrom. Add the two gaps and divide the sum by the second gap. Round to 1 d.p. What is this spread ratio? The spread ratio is 2.8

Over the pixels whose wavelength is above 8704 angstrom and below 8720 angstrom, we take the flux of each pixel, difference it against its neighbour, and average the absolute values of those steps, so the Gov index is 0.45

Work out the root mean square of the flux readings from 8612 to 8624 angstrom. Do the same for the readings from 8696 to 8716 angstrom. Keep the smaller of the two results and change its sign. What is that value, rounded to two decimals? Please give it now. -4.57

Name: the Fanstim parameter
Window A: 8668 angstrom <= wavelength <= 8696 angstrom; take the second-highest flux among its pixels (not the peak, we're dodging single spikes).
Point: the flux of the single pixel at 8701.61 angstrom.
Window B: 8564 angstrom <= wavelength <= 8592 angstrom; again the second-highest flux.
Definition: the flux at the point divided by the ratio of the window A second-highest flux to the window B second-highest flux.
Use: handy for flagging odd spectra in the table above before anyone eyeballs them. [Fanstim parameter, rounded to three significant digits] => 4.53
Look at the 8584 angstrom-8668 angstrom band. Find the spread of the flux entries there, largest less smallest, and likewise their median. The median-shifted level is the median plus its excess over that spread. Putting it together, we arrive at 7.2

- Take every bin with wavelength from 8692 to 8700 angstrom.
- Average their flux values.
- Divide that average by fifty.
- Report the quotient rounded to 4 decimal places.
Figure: 0.0988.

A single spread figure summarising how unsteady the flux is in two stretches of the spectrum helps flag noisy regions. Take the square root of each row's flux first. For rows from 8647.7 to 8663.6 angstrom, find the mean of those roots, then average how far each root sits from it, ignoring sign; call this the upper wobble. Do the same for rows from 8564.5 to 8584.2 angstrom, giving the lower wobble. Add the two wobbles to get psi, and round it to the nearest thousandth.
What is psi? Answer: 0.165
